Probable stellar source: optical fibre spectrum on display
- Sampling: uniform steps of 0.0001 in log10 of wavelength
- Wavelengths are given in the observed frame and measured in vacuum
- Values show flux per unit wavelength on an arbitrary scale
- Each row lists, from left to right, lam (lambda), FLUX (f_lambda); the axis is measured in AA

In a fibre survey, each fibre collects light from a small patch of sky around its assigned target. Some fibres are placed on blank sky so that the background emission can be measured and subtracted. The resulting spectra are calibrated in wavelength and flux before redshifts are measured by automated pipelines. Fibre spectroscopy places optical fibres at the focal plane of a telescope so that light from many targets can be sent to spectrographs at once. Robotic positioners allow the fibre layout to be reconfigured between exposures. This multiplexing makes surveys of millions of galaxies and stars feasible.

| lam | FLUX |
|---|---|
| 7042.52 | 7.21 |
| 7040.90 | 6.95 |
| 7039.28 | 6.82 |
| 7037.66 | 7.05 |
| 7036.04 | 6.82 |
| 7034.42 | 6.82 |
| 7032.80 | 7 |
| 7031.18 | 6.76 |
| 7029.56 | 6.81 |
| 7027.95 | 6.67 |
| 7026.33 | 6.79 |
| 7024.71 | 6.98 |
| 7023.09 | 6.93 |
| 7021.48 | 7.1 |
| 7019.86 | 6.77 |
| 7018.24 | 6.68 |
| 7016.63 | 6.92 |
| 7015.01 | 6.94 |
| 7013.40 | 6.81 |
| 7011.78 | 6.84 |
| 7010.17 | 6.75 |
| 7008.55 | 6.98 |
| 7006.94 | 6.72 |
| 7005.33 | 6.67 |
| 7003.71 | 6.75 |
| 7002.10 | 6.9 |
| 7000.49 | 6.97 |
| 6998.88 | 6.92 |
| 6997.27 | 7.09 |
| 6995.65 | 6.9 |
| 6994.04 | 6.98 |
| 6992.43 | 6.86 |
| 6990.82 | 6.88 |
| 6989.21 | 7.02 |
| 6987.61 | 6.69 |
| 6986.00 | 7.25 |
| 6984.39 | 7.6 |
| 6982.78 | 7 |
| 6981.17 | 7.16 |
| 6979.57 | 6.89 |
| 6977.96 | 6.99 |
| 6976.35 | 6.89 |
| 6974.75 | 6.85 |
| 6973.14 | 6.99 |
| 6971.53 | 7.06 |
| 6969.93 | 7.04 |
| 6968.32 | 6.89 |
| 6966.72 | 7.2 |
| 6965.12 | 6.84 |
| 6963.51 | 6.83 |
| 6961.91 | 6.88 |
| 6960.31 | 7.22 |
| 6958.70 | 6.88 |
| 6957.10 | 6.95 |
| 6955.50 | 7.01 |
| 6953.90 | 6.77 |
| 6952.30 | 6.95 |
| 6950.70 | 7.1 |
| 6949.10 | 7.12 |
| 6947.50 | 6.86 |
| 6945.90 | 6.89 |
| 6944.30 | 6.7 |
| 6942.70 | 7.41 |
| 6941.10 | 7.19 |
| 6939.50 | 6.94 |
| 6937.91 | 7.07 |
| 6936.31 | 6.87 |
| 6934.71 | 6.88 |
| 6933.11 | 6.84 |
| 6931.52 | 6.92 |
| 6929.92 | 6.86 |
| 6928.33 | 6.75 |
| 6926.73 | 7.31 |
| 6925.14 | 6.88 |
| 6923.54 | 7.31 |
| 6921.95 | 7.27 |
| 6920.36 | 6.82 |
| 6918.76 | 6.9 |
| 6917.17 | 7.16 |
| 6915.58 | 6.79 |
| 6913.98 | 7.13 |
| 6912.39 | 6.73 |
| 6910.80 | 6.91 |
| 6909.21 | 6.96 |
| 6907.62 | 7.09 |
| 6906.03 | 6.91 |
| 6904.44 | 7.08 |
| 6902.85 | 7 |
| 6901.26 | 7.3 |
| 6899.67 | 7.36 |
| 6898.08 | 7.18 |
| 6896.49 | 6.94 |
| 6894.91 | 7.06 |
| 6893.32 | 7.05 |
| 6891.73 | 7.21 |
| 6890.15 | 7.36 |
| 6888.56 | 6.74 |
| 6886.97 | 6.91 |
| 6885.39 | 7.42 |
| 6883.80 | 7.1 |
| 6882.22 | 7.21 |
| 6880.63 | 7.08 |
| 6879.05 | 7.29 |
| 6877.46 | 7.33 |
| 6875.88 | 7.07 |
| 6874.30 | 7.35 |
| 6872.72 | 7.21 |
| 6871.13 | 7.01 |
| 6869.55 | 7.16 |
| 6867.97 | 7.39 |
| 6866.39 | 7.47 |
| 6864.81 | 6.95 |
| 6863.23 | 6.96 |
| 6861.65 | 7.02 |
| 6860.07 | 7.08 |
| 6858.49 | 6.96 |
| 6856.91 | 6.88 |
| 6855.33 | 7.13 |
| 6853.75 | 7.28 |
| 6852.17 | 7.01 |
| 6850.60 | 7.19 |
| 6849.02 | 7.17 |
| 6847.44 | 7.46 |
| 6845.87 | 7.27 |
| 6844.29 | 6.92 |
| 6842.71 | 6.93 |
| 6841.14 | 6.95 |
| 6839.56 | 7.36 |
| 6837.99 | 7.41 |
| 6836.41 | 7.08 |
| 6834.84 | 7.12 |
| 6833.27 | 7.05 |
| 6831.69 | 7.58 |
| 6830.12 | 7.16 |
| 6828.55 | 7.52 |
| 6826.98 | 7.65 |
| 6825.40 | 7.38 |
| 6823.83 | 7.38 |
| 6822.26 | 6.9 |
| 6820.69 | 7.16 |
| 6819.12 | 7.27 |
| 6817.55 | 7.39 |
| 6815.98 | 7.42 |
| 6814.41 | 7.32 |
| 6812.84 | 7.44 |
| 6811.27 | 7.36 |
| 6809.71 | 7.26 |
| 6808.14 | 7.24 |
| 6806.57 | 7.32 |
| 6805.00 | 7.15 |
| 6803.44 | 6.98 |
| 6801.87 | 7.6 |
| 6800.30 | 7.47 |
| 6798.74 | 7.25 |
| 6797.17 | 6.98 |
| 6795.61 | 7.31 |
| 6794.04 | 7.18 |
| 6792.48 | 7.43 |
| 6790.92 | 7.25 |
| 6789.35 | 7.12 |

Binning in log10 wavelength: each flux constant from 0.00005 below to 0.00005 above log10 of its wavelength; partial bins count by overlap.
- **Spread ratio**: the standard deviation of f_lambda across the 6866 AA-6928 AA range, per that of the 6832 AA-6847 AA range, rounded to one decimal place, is 1.1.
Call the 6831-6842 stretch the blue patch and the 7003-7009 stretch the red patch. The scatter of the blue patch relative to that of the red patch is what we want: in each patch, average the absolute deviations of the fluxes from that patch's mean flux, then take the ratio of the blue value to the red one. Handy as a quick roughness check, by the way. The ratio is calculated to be 2.0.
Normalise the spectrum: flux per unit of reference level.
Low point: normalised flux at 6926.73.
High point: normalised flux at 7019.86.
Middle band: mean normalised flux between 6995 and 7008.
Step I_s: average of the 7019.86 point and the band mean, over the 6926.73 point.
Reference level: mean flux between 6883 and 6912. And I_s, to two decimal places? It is 0.93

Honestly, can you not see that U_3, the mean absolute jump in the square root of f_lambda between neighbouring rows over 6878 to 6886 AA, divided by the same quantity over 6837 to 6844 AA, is 1.2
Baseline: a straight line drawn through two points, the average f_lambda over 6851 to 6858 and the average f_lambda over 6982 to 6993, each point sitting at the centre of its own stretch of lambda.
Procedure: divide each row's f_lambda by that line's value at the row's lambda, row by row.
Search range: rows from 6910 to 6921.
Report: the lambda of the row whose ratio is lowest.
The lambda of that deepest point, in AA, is 6912.39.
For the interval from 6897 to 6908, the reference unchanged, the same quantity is 6906.03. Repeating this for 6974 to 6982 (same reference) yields 6974.75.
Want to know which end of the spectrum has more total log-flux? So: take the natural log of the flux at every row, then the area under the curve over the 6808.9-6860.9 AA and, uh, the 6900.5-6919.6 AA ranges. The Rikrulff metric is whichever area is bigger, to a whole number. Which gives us 103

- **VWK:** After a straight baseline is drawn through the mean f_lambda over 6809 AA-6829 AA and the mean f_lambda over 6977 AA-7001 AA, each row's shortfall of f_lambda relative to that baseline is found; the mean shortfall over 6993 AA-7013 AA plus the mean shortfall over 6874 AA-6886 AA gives 0.11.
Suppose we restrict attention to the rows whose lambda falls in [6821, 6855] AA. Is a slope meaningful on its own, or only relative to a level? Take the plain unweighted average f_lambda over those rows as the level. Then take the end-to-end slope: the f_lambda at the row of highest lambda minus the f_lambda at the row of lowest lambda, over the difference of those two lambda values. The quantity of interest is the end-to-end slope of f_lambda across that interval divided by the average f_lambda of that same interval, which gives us 0.002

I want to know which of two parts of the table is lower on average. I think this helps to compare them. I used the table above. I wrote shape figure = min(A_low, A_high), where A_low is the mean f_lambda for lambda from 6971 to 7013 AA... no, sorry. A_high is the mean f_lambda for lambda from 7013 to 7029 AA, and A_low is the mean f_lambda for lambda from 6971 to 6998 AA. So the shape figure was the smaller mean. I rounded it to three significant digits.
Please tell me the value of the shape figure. 6.86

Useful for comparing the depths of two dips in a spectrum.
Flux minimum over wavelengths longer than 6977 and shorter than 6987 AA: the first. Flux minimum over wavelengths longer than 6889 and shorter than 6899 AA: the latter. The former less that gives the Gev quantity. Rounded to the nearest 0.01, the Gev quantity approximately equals -0.05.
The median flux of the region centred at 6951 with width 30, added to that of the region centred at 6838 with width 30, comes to 14.1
